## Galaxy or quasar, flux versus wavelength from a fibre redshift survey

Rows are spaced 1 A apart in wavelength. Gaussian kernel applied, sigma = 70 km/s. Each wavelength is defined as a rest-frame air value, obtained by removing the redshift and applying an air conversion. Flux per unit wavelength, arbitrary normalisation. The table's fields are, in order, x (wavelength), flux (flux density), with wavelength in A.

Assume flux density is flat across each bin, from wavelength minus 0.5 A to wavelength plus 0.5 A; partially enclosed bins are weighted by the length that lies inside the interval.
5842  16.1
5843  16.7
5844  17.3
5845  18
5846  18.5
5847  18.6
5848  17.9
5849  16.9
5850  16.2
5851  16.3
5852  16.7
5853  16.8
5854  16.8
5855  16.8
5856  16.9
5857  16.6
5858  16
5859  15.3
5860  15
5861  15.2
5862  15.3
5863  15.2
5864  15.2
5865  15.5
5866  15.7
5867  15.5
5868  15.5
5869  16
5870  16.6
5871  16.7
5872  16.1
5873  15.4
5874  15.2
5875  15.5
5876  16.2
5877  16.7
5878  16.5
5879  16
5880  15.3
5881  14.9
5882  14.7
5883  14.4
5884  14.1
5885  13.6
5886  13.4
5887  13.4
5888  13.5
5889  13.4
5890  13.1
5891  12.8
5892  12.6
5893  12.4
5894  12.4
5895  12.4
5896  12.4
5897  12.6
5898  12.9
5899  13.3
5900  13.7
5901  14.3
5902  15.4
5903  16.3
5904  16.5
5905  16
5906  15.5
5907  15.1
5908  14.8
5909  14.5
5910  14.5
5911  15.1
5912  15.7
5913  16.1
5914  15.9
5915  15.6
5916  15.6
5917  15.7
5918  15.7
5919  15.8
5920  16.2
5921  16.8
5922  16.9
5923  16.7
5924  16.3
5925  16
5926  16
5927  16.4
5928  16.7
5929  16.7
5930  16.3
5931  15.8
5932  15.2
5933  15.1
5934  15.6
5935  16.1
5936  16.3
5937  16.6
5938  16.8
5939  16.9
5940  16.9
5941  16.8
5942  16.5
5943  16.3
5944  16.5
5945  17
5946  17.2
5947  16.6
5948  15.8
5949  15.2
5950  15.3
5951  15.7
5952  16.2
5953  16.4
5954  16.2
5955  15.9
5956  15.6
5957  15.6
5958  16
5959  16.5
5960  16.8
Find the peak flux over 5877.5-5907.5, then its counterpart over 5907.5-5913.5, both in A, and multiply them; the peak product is 266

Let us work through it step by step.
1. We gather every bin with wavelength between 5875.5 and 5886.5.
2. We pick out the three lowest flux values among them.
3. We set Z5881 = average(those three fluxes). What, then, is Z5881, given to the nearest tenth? 13.7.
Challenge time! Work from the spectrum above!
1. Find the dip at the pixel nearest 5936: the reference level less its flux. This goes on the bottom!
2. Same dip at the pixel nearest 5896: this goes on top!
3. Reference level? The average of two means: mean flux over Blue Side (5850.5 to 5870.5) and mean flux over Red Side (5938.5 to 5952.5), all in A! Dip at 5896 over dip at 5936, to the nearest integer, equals -25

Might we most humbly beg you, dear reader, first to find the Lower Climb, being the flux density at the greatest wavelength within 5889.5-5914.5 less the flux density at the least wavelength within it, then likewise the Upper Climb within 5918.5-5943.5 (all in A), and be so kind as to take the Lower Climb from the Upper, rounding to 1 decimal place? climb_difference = -2.3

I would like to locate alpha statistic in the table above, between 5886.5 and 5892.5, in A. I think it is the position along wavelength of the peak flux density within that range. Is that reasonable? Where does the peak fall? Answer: 5888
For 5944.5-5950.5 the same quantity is 5946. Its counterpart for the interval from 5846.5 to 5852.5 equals 5847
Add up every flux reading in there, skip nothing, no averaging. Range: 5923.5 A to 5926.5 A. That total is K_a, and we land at 48.3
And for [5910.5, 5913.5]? 46.9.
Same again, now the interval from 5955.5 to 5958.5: 47.2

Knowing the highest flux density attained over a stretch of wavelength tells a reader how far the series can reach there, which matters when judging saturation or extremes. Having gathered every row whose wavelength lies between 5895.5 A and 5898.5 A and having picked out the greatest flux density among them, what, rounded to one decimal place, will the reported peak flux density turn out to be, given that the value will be 12.9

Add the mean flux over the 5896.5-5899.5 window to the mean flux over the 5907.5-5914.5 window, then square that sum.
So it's 793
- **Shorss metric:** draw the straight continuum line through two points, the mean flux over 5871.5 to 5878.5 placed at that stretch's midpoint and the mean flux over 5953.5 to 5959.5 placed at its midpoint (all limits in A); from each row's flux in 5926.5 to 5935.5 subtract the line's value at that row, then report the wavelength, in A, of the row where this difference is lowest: 5933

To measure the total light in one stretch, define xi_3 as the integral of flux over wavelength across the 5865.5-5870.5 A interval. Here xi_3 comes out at 79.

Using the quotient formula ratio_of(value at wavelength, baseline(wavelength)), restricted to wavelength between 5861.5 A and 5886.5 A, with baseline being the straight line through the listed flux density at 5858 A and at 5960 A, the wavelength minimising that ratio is 5886 A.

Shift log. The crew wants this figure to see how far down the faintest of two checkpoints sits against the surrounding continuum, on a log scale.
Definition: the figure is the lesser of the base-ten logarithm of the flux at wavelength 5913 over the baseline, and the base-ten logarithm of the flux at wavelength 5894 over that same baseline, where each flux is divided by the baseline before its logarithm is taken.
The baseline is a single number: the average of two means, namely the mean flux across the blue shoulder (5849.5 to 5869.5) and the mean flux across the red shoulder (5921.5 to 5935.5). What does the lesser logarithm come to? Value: -0.11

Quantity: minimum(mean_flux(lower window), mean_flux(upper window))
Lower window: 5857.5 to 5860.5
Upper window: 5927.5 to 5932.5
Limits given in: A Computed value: 15.4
